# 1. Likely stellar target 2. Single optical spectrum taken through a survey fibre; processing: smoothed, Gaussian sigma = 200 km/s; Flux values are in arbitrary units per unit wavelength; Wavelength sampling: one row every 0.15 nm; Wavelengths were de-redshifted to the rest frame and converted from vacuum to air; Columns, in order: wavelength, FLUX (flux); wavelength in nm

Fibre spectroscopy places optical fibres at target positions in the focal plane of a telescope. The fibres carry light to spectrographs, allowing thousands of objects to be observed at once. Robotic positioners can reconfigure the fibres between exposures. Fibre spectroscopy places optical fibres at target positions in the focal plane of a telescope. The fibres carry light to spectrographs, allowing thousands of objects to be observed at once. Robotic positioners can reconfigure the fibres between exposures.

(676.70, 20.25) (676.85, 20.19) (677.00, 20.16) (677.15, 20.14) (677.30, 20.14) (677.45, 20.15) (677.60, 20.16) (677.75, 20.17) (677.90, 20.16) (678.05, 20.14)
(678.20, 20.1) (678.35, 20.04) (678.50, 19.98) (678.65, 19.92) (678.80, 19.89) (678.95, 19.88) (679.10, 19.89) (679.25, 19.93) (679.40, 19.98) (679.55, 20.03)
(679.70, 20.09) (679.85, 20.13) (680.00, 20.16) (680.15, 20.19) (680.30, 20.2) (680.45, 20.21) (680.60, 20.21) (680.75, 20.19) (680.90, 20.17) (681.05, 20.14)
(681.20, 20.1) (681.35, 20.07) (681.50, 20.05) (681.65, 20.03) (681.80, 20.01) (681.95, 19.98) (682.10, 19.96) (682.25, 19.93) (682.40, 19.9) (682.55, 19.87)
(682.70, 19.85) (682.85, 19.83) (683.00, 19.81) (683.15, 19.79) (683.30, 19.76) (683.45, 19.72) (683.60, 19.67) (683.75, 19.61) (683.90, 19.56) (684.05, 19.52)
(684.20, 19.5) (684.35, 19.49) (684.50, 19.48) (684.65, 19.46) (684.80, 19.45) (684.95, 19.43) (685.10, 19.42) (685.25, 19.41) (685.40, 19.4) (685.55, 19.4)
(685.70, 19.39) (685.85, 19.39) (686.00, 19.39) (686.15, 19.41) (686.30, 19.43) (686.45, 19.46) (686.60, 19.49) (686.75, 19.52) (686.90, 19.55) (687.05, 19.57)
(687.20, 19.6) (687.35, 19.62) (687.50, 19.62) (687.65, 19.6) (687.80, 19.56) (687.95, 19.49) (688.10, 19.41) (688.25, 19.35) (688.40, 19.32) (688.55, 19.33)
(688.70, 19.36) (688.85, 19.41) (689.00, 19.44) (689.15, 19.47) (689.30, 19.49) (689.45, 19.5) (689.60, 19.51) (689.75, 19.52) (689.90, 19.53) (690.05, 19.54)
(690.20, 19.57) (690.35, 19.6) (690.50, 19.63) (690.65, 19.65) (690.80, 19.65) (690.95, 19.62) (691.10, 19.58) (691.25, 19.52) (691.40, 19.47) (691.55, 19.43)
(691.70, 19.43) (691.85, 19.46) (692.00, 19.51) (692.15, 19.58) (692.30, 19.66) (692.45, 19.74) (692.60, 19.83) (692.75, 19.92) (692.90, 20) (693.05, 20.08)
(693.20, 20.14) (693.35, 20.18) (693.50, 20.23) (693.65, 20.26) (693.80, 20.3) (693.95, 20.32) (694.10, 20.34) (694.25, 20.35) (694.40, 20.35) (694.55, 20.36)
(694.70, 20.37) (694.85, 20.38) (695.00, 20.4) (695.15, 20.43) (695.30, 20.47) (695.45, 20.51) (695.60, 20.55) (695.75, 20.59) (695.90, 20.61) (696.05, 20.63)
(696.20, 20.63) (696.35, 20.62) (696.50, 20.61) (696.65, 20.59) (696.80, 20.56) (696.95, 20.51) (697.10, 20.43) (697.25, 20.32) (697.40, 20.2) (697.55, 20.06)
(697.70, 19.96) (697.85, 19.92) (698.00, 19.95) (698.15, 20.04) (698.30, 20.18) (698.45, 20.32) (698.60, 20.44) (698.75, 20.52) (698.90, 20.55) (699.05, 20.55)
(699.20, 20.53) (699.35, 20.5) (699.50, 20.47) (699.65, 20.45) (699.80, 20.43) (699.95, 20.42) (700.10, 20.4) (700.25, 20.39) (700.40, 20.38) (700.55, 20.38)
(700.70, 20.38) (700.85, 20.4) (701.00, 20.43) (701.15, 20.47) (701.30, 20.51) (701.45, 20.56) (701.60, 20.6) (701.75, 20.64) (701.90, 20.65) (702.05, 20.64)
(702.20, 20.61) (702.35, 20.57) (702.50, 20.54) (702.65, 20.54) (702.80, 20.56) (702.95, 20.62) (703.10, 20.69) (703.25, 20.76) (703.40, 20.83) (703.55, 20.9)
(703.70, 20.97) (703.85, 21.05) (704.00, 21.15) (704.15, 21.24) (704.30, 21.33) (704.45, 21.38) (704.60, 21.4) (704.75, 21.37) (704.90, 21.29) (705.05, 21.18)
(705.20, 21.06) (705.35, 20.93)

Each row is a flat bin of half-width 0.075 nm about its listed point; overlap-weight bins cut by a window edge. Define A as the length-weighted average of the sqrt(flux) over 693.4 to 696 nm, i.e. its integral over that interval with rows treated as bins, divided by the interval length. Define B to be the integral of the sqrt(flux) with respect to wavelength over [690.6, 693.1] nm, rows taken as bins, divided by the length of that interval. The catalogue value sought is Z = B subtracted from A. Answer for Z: 0.08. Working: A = 4.52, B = 4.43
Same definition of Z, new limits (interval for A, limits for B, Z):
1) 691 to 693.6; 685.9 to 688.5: 0.03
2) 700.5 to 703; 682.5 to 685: 0.10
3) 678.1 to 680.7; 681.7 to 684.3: 0.03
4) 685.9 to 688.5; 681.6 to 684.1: -0.04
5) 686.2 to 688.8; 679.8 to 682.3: -0.07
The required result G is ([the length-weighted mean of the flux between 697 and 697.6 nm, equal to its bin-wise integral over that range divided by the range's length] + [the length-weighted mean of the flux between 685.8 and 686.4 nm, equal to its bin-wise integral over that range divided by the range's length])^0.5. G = 6.30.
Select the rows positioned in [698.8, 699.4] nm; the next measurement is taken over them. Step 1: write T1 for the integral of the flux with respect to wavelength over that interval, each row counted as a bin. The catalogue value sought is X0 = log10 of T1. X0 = 1.09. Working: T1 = 12.3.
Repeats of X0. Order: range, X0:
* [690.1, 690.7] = 1.07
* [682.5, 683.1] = 1.08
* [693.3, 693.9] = 1.08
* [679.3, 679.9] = 1.08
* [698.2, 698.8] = 1.09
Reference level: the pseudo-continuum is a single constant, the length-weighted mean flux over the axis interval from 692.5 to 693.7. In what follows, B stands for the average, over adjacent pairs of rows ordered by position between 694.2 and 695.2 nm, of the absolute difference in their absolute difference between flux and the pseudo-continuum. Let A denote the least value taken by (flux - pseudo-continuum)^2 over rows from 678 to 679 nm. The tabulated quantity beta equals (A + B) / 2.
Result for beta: 0.01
